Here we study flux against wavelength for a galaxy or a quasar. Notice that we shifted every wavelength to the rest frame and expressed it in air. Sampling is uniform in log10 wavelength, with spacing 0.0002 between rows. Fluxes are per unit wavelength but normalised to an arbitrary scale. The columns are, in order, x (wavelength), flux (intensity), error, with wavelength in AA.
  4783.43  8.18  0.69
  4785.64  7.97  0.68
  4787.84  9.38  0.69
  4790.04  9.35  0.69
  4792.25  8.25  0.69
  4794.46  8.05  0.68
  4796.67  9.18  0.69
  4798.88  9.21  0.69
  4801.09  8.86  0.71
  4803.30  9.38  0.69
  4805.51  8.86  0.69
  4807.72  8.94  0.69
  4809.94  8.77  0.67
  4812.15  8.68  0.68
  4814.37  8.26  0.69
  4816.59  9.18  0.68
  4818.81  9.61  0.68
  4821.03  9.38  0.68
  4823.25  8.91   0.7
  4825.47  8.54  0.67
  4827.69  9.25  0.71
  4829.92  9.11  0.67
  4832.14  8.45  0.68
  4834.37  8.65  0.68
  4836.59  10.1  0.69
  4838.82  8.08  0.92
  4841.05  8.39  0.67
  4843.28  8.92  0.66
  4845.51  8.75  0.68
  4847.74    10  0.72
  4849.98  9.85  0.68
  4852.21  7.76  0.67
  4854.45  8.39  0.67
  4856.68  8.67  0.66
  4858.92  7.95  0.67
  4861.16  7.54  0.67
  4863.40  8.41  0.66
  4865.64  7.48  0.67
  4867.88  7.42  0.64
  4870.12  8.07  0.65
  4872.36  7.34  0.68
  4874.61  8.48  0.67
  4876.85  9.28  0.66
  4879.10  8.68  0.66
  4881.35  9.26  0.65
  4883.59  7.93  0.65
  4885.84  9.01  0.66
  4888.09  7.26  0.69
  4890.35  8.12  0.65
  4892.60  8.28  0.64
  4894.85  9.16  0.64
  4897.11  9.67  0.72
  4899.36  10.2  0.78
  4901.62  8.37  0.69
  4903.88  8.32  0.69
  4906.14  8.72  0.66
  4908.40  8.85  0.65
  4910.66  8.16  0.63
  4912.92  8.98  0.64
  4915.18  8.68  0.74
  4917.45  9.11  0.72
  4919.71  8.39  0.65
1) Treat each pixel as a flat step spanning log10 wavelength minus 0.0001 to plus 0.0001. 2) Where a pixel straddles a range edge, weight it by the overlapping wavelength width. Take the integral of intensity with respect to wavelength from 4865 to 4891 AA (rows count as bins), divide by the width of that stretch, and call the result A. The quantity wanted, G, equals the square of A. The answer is 67.4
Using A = 8.2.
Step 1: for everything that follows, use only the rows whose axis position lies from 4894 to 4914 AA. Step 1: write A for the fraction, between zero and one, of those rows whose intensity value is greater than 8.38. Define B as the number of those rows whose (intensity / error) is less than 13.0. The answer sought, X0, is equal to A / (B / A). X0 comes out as 0.148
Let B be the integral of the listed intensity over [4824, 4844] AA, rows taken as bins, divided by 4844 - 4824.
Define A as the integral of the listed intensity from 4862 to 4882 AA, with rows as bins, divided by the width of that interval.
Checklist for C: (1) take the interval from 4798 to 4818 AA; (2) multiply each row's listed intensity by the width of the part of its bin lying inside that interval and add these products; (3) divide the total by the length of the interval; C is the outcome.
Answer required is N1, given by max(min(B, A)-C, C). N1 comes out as 8.91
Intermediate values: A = 8.24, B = 8.83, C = 8.91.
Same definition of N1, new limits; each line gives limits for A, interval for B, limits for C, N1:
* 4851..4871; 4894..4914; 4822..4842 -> 8.84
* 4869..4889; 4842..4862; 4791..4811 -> 8.83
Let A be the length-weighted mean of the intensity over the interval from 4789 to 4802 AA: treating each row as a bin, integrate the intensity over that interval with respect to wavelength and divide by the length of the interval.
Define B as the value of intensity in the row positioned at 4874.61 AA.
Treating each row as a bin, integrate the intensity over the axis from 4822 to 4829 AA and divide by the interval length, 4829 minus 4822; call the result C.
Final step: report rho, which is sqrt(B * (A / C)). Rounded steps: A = 8.81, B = 8.48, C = 8.9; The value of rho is 2.89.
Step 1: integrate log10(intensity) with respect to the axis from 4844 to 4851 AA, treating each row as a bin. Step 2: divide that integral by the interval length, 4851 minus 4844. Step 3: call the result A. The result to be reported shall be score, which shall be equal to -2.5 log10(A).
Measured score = 0.026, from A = 0.976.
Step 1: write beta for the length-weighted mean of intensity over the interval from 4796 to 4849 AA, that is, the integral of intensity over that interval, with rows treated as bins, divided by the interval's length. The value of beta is 9.0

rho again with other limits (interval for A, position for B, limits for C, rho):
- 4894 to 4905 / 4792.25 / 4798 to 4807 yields 2.88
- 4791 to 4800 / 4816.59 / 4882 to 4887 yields 3.05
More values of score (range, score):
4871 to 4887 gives 0.077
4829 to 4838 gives 0.049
